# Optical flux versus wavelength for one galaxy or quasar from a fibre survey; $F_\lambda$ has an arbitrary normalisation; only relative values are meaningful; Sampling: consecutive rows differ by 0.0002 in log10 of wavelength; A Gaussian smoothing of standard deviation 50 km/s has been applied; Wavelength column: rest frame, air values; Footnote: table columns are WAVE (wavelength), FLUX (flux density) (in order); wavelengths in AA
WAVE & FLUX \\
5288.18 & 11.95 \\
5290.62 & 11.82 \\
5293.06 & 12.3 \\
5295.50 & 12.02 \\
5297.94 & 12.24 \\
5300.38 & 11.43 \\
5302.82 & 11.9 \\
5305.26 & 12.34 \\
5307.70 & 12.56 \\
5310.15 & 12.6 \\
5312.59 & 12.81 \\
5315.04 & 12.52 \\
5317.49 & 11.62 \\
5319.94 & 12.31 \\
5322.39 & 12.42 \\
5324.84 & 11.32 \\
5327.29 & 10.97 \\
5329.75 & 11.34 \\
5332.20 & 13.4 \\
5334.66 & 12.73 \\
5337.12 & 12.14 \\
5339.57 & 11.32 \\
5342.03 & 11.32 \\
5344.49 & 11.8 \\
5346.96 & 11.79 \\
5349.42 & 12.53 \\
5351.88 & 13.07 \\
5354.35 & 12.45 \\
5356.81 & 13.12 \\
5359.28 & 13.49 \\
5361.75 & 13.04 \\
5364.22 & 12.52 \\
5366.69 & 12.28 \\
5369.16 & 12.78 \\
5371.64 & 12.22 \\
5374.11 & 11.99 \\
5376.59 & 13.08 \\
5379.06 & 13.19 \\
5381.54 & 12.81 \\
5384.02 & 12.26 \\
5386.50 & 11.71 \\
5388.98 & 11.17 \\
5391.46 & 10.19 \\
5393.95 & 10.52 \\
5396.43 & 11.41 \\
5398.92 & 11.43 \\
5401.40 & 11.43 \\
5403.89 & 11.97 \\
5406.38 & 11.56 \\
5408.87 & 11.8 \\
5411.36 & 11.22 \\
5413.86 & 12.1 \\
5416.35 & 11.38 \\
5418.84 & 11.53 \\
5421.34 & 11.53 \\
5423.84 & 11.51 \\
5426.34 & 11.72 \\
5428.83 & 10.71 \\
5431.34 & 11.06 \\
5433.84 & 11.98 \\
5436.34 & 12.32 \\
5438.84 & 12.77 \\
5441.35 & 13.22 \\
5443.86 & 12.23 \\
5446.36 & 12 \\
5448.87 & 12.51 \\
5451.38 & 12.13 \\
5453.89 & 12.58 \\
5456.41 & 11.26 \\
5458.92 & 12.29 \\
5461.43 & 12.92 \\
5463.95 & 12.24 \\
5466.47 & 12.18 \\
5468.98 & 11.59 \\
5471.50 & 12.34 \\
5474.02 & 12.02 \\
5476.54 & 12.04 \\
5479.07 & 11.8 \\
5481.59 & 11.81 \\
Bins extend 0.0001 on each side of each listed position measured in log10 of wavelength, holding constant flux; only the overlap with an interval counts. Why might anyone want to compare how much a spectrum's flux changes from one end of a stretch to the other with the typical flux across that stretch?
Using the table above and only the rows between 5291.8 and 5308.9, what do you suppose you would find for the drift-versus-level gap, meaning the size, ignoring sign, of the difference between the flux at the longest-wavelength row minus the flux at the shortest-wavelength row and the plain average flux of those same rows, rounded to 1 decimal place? 11.9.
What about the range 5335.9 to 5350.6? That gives 11.4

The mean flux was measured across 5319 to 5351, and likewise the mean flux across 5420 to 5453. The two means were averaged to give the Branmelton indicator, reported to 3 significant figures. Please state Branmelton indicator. 12.0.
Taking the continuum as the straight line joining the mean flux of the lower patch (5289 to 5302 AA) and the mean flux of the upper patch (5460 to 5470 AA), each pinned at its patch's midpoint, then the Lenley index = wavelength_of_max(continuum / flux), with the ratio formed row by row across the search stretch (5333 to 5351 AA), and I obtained 5342.03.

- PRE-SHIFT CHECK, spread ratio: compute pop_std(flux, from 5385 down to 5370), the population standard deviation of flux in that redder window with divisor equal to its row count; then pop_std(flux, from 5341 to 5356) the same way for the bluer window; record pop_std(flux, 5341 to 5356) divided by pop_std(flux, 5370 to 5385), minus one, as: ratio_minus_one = 0.27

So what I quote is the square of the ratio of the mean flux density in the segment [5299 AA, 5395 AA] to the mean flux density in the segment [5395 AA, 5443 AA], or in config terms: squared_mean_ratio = 1.08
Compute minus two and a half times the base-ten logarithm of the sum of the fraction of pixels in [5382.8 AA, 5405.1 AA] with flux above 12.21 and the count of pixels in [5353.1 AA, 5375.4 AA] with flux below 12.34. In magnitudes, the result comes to -1.2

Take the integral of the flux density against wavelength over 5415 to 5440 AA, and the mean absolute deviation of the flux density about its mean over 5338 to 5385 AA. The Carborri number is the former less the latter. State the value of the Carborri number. 291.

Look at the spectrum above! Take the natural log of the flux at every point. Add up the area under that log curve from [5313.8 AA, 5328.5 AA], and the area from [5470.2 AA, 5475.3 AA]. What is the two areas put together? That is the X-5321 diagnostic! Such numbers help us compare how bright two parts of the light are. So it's 49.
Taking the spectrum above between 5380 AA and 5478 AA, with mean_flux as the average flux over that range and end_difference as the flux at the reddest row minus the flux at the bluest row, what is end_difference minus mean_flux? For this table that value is -12.6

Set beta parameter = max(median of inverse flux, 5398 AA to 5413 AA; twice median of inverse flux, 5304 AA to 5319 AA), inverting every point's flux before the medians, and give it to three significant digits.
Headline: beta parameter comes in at 0.159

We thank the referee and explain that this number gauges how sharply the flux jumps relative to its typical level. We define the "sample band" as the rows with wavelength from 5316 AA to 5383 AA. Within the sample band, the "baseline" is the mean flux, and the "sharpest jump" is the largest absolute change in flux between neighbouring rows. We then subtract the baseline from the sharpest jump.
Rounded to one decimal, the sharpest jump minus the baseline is -10.3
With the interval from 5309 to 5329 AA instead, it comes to -11.0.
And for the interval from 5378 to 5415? -10.7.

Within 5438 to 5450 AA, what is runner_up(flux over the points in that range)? 12.77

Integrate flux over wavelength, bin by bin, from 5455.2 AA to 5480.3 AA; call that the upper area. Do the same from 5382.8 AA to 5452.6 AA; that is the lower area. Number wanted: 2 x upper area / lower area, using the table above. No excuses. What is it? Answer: 1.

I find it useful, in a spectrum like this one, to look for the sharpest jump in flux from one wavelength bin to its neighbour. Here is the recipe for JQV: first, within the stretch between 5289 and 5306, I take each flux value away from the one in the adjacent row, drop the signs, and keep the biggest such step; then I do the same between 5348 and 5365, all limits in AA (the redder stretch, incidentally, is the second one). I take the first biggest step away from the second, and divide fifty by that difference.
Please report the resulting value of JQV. -357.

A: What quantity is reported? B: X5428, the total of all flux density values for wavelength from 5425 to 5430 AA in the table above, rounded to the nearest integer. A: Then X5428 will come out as 22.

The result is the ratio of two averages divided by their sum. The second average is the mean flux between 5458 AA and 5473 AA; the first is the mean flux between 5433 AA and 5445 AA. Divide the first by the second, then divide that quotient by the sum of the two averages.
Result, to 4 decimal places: 0.0412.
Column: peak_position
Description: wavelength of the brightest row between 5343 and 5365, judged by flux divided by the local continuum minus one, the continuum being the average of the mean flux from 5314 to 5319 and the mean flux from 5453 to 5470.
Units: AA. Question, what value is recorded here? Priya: 5359.28 AA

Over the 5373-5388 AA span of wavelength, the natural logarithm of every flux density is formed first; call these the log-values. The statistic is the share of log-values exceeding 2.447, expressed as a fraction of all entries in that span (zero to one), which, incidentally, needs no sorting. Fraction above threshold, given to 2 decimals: 1.00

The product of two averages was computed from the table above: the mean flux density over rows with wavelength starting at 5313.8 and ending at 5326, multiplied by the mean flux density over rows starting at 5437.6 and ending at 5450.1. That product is 151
